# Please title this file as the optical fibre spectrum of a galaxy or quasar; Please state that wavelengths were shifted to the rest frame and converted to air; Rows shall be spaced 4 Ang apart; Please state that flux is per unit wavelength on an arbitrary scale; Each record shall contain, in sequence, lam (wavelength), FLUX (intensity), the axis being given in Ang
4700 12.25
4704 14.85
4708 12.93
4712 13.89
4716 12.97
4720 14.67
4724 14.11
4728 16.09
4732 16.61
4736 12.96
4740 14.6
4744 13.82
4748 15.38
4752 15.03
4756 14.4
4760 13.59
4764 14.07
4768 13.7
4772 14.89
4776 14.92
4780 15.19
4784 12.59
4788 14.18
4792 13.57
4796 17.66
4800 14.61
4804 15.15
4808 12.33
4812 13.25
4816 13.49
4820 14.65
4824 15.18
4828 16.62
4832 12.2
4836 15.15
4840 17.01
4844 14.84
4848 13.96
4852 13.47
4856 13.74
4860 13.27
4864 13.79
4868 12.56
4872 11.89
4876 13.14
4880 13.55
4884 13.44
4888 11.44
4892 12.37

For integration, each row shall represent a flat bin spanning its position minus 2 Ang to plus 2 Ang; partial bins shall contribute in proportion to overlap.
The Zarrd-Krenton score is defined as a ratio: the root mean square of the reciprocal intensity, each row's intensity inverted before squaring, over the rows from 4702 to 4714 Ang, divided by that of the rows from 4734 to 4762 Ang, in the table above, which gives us 1.03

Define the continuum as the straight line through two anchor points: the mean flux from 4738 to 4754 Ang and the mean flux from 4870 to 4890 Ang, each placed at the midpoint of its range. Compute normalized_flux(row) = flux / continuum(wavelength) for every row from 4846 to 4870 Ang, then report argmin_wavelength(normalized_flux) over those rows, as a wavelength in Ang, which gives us 4868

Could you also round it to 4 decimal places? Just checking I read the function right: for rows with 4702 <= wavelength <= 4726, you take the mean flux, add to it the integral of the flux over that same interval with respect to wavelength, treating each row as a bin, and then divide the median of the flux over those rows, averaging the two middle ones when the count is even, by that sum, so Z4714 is 0.0403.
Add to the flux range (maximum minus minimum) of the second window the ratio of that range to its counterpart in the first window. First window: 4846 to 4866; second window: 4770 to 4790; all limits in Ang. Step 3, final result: 6.4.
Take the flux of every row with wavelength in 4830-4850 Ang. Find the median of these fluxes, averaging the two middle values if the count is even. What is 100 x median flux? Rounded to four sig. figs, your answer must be 1484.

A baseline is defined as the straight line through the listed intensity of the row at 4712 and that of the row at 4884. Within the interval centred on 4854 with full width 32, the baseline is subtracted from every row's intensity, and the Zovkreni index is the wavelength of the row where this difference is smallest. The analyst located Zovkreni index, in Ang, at 4868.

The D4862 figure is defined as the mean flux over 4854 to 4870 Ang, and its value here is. 13.3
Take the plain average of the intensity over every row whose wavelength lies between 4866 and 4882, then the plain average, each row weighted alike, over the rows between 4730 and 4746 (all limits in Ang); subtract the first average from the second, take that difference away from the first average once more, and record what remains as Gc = 11.1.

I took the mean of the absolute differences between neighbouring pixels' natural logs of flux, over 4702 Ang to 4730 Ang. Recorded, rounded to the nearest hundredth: 0.10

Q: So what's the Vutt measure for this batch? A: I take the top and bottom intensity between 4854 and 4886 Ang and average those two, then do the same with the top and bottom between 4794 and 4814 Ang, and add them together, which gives 27.8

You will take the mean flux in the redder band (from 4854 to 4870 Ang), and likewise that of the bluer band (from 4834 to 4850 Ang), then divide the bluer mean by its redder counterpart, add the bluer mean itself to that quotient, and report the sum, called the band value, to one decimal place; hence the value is 16.4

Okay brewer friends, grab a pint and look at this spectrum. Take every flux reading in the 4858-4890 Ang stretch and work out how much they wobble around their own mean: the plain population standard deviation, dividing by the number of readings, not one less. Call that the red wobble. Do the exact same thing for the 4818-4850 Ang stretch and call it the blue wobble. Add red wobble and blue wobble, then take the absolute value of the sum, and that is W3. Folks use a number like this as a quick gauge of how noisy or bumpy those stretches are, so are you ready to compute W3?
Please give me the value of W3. 2.19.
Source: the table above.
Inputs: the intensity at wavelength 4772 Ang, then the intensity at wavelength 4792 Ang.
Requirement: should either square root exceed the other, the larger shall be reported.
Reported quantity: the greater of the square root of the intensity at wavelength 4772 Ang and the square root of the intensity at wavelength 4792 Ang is 3.86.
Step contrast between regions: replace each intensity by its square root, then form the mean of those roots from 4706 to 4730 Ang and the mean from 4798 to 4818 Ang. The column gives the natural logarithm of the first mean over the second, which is 0.01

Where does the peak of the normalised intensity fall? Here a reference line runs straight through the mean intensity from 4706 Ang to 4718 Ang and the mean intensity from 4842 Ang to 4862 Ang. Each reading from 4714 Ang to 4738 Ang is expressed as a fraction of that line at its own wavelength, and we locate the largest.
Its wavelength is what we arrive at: 4732 Ang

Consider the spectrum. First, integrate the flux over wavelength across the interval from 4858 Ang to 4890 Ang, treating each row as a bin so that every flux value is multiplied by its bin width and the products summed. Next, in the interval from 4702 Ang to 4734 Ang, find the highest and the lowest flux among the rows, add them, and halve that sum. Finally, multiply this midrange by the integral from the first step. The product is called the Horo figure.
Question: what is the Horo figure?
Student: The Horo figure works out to 6090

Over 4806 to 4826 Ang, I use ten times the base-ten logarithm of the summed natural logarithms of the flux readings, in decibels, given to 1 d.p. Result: 11.2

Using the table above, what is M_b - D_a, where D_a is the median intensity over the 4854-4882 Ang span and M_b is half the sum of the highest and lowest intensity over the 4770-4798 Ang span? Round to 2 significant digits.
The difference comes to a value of 1.9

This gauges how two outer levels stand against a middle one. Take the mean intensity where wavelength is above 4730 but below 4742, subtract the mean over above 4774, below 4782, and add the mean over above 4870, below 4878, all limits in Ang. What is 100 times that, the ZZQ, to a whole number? 1218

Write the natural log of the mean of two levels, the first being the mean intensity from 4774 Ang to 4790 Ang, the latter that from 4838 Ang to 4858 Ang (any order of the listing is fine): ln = 2.67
